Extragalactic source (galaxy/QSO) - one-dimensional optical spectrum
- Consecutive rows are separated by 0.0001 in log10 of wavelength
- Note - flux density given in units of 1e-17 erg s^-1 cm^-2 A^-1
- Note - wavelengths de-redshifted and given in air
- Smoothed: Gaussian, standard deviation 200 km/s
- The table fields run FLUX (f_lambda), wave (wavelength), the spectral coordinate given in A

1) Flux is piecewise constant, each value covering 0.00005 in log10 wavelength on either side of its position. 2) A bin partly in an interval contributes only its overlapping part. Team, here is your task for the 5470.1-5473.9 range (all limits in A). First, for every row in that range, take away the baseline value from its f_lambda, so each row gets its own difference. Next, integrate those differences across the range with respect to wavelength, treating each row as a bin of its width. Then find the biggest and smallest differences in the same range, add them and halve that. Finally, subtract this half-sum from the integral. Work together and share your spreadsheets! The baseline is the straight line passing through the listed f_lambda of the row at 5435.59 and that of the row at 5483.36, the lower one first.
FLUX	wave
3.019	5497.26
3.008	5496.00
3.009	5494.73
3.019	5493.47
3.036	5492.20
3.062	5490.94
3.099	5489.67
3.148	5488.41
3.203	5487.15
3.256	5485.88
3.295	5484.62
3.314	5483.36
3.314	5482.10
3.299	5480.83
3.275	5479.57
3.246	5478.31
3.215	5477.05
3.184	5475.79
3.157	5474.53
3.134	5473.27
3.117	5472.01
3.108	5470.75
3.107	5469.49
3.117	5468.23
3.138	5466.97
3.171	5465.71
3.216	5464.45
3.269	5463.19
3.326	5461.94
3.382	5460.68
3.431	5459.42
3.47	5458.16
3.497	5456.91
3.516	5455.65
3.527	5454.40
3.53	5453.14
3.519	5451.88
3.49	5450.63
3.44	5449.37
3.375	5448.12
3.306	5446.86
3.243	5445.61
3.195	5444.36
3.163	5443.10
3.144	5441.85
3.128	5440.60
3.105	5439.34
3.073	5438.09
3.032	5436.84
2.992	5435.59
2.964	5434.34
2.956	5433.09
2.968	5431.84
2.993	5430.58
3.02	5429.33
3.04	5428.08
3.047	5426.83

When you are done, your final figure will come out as -0.33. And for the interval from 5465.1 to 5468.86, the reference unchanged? -0.17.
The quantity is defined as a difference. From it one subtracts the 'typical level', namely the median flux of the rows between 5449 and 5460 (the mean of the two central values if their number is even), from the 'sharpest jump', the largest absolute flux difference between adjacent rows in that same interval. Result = -3.45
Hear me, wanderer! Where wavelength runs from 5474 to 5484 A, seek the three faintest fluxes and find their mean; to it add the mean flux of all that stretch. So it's 6.44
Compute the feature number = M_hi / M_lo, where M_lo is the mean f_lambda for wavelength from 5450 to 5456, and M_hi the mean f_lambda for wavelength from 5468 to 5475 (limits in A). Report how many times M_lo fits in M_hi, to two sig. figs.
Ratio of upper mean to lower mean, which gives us 0.89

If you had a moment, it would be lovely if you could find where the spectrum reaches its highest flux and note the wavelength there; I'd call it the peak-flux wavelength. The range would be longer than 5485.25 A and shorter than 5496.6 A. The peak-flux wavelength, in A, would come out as 5485.88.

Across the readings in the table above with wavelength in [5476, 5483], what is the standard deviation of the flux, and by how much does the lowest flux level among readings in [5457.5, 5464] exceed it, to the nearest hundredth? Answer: 3.23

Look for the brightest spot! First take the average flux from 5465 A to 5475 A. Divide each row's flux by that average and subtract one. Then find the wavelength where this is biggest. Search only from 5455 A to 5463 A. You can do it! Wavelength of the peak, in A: 5455.65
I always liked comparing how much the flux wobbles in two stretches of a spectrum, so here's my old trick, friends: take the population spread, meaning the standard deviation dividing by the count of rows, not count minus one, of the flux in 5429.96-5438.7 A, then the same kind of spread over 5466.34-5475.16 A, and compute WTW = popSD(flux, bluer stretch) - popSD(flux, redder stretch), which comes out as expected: 0.02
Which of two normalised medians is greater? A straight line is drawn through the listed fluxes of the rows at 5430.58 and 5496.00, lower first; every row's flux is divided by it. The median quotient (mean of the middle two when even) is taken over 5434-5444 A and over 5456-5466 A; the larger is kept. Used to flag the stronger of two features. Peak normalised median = 1.12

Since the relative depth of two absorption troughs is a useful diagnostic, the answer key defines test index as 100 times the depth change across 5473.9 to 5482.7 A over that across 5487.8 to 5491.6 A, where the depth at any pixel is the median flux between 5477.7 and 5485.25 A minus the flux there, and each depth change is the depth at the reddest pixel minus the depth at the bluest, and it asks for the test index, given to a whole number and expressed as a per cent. -183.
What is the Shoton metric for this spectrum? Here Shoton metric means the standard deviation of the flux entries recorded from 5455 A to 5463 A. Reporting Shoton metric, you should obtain 0.07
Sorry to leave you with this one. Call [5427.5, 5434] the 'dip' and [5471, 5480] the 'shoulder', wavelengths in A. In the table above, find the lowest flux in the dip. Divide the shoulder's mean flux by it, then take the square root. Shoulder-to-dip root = 1.04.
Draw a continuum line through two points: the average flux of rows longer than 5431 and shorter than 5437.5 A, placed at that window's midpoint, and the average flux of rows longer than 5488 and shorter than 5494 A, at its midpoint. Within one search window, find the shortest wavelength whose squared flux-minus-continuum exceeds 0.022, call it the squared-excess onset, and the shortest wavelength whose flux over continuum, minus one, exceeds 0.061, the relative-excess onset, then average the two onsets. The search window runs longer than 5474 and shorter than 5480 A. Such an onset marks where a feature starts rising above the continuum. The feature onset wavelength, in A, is 5477.7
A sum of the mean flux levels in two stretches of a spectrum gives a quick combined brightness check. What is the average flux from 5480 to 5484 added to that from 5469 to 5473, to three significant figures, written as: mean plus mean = 6.42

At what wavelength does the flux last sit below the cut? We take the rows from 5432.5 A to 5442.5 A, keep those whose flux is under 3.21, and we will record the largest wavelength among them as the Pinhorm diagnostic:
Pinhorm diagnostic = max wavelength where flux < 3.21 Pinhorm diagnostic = 5441.85 A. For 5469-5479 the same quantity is 5475.79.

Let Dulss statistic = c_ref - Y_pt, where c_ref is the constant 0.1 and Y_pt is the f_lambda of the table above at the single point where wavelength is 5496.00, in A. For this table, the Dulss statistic -2.91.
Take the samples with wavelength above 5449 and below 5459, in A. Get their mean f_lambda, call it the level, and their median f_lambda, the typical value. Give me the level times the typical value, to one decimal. 12.3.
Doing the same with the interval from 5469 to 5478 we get 9.9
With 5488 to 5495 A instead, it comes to 9.3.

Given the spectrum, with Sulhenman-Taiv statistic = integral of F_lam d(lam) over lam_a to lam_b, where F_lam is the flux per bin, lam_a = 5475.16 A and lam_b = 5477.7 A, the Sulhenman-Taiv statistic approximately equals 8.1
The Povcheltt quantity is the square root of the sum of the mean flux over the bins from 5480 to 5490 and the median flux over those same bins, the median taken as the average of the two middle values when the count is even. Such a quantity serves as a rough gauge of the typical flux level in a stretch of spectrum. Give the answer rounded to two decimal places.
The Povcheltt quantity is 2.55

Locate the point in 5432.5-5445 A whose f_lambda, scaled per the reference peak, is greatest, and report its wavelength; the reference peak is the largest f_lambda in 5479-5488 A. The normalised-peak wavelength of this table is 5444.36 A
